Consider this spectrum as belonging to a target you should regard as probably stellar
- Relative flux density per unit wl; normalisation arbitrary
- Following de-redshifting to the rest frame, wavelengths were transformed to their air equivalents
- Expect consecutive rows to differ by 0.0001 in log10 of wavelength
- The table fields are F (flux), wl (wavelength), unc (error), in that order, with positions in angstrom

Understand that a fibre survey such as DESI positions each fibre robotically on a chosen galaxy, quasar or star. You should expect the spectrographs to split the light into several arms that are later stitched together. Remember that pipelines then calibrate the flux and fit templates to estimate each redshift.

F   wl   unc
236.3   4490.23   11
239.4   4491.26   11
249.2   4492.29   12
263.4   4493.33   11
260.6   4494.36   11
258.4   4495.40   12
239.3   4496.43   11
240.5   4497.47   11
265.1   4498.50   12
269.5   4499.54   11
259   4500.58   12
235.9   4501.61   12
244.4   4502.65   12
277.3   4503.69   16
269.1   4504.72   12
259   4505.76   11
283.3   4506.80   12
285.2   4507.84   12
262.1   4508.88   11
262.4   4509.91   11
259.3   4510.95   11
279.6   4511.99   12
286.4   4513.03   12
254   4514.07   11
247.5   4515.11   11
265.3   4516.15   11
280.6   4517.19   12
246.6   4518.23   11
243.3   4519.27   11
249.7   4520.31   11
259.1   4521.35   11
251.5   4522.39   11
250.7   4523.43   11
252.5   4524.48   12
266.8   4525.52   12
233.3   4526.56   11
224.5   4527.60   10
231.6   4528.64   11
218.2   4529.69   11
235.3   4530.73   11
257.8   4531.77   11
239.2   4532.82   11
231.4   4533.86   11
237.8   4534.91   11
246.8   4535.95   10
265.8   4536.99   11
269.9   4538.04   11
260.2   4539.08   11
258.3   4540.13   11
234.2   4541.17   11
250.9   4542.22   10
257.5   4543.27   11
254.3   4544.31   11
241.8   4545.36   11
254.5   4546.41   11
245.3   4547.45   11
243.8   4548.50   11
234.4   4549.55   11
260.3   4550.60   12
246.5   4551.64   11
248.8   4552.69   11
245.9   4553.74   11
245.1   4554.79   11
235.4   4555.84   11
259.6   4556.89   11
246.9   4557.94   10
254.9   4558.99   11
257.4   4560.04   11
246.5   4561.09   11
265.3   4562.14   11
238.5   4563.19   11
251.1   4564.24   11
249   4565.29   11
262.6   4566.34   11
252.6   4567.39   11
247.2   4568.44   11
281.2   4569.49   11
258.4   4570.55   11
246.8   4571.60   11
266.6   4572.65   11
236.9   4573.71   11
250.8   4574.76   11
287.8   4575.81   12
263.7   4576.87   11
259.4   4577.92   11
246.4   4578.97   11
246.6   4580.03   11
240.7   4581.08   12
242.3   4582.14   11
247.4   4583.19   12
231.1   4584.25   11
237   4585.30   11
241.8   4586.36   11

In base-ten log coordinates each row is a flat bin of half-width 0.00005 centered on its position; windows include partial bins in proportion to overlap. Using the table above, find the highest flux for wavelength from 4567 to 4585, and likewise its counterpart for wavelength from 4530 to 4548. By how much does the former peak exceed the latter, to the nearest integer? 18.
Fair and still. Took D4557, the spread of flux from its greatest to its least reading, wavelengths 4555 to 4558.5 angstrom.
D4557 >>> 24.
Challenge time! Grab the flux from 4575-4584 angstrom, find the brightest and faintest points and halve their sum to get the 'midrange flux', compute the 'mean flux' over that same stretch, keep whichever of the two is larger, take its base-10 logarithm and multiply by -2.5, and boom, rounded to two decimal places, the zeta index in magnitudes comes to -6.06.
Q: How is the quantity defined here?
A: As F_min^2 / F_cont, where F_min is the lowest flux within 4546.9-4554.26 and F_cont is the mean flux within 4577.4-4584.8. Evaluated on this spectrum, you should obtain 224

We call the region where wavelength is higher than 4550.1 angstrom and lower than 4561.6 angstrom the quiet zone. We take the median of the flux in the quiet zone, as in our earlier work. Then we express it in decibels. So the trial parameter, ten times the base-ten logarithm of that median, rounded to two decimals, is 23.93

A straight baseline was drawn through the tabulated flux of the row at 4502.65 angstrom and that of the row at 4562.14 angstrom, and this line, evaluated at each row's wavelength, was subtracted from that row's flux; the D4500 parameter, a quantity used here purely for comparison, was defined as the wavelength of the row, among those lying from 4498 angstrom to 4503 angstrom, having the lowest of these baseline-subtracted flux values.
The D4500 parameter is 4501.61 angstrom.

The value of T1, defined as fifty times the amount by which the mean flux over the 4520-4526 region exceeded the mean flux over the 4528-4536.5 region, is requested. 889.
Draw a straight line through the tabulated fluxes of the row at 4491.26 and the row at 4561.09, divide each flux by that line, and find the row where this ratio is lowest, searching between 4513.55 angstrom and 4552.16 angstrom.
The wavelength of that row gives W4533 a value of 4529.69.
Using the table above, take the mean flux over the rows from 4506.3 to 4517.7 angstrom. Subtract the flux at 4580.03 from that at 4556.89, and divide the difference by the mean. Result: 0.05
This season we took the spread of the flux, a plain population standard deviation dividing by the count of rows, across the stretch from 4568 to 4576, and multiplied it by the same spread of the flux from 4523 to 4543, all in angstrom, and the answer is 247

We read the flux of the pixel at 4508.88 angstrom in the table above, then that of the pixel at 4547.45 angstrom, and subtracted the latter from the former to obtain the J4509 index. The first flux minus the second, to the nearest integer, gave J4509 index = 17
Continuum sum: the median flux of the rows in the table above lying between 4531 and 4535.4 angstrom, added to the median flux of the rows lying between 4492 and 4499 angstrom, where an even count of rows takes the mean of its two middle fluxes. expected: 497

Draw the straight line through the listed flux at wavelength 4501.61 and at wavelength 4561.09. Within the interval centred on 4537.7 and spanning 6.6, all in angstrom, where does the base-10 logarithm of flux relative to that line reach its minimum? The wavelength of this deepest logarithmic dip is 4534.91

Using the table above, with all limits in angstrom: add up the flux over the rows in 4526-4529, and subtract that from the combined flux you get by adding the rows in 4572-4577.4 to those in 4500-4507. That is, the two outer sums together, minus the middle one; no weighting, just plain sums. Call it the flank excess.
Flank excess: 2444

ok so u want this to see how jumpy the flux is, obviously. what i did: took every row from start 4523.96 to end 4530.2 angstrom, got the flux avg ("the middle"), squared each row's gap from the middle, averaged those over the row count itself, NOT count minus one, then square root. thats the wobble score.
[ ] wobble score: 16.7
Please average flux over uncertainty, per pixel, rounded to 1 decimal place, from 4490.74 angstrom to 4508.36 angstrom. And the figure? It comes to 22.0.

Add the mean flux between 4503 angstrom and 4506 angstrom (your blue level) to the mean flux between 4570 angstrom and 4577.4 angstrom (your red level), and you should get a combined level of 527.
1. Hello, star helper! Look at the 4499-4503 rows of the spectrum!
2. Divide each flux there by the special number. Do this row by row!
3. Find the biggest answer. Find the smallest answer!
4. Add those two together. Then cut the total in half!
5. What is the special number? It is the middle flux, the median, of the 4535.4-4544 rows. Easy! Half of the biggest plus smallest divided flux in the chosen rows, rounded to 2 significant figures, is 0.98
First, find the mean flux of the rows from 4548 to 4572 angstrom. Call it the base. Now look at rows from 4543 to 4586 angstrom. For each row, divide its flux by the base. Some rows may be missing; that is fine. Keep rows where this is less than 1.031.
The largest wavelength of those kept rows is 4585.30 angstrom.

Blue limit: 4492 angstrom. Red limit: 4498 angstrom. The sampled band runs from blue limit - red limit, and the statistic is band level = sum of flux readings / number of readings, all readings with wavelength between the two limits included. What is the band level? 252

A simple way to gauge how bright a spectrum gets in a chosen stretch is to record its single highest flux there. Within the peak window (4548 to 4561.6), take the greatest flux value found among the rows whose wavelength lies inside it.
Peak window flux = 260.3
